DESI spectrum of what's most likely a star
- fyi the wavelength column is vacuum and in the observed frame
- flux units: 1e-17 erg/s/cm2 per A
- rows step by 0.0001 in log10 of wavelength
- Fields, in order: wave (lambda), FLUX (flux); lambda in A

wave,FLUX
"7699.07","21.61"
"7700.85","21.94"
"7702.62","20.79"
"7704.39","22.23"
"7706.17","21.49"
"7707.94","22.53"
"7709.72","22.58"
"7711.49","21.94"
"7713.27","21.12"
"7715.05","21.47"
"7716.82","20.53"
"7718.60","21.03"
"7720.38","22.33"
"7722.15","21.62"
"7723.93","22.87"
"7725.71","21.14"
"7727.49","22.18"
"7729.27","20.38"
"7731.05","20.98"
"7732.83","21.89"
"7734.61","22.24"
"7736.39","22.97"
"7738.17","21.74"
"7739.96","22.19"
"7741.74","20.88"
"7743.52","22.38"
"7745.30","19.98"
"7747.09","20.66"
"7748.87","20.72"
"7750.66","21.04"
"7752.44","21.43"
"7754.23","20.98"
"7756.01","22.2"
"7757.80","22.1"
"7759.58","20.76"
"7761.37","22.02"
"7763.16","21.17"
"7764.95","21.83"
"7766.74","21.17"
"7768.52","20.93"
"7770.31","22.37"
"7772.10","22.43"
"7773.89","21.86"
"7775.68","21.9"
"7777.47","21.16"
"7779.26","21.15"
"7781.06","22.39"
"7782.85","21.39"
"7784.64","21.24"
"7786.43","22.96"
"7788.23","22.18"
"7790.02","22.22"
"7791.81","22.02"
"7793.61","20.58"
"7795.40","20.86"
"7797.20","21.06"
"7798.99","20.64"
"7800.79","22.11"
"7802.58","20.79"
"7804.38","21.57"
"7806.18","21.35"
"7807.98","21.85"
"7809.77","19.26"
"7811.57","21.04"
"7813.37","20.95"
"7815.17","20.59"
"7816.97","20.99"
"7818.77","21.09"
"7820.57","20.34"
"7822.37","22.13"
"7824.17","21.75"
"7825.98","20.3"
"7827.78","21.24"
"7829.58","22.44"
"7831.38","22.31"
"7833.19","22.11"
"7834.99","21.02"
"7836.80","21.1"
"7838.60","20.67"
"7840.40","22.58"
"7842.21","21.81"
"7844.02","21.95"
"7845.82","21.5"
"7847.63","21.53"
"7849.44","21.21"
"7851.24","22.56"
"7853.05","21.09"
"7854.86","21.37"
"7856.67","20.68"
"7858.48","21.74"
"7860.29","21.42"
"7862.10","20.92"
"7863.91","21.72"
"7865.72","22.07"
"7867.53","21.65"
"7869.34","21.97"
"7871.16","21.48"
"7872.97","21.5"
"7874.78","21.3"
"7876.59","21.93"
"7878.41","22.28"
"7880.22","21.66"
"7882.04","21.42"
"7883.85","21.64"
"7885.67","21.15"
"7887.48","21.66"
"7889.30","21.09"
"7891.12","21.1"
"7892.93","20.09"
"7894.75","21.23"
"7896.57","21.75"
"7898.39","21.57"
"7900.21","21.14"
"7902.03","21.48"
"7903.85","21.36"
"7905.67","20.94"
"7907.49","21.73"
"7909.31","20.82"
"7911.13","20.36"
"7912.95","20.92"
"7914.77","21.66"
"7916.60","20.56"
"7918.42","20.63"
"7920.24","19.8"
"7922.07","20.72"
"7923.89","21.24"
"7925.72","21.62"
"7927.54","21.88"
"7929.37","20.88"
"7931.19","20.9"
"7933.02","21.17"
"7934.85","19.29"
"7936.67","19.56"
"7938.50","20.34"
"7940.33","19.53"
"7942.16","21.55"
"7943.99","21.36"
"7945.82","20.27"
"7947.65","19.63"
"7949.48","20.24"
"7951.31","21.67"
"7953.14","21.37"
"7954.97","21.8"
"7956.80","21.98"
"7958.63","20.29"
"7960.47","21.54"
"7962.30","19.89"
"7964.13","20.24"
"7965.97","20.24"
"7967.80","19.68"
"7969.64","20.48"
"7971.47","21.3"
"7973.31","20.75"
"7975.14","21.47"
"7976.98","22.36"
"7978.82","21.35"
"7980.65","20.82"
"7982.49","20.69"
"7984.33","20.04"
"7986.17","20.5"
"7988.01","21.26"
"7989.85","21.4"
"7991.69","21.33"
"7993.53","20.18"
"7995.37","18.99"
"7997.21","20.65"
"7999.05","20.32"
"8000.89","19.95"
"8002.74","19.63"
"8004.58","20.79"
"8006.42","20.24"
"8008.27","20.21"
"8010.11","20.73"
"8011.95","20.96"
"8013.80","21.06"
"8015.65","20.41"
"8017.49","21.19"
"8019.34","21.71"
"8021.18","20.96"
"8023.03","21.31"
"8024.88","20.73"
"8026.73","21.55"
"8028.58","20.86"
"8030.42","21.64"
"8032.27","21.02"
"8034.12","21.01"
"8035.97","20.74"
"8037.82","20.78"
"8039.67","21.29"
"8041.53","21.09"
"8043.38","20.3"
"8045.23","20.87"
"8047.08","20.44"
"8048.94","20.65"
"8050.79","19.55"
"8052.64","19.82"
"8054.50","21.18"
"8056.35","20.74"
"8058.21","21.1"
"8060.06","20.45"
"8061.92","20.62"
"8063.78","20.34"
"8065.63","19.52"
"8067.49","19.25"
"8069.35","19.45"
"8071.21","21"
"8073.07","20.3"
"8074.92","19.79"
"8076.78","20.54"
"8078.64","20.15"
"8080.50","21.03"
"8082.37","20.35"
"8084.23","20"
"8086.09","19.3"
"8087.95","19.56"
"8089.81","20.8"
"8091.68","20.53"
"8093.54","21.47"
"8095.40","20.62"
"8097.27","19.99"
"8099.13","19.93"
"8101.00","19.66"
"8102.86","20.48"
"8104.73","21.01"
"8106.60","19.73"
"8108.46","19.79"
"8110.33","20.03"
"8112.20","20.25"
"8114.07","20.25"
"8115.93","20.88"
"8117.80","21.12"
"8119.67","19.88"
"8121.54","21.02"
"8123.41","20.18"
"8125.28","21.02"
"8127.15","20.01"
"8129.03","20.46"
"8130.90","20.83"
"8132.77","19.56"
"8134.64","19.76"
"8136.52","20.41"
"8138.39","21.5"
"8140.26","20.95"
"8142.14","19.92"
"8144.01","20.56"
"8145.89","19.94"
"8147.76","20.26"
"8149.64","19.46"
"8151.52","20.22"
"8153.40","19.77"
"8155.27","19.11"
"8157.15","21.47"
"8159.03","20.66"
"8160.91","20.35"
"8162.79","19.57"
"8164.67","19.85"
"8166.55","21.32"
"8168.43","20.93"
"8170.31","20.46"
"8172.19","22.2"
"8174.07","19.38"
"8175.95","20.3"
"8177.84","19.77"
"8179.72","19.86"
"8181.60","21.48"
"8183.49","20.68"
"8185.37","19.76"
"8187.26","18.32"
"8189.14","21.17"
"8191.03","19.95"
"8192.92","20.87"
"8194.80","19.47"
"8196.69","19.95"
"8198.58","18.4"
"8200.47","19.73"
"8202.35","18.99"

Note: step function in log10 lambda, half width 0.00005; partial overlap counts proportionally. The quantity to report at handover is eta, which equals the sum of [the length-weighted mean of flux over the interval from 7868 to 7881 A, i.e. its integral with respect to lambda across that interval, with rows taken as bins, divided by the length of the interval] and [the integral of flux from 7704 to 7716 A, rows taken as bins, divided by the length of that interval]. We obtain 43.6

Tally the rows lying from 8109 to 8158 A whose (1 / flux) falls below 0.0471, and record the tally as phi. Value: 2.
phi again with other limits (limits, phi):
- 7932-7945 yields 2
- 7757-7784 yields 9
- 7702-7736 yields 12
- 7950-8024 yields 14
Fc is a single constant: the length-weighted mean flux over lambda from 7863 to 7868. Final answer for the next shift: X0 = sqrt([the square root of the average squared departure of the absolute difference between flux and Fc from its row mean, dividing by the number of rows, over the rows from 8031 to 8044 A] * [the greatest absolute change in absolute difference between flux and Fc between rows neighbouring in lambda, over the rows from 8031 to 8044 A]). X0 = 0.48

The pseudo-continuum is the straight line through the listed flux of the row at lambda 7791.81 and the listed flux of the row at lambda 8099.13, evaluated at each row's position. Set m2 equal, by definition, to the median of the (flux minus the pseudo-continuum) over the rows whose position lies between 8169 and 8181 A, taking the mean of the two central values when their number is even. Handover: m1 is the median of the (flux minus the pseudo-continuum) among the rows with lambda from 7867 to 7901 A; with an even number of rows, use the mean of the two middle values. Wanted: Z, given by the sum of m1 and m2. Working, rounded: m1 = 0.03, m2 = 0.7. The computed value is 0.7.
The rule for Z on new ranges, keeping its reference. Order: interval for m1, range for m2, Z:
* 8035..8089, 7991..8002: -0.1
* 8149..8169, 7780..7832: 0.0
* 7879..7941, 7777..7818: -1.0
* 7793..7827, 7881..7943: -1.1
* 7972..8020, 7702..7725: -0.8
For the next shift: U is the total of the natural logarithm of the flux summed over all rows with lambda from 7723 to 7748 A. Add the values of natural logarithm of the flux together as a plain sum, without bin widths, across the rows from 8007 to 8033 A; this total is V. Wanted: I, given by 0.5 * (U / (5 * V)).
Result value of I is 0.101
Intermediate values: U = 43.0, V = 42.64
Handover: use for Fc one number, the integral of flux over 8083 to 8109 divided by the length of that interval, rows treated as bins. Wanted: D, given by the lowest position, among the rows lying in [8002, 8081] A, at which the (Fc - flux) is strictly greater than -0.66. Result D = 8002.74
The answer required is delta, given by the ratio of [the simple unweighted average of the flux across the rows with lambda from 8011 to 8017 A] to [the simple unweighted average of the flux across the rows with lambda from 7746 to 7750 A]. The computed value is 1.01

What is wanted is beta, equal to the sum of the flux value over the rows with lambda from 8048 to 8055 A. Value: 81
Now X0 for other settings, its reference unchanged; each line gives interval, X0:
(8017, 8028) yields 0.52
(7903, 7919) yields 0.71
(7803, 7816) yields 1.42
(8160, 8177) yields 1.21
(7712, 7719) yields 0.56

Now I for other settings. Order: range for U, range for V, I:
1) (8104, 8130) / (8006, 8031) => 0.099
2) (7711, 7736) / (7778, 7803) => 0.100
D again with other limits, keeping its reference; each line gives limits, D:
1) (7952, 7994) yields 7958.63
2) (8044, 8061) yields 8045.23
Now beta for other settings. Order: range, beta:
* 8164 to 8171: 83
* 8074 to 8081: 82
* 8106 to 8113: 80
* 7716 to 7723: 86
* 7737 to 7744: 87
